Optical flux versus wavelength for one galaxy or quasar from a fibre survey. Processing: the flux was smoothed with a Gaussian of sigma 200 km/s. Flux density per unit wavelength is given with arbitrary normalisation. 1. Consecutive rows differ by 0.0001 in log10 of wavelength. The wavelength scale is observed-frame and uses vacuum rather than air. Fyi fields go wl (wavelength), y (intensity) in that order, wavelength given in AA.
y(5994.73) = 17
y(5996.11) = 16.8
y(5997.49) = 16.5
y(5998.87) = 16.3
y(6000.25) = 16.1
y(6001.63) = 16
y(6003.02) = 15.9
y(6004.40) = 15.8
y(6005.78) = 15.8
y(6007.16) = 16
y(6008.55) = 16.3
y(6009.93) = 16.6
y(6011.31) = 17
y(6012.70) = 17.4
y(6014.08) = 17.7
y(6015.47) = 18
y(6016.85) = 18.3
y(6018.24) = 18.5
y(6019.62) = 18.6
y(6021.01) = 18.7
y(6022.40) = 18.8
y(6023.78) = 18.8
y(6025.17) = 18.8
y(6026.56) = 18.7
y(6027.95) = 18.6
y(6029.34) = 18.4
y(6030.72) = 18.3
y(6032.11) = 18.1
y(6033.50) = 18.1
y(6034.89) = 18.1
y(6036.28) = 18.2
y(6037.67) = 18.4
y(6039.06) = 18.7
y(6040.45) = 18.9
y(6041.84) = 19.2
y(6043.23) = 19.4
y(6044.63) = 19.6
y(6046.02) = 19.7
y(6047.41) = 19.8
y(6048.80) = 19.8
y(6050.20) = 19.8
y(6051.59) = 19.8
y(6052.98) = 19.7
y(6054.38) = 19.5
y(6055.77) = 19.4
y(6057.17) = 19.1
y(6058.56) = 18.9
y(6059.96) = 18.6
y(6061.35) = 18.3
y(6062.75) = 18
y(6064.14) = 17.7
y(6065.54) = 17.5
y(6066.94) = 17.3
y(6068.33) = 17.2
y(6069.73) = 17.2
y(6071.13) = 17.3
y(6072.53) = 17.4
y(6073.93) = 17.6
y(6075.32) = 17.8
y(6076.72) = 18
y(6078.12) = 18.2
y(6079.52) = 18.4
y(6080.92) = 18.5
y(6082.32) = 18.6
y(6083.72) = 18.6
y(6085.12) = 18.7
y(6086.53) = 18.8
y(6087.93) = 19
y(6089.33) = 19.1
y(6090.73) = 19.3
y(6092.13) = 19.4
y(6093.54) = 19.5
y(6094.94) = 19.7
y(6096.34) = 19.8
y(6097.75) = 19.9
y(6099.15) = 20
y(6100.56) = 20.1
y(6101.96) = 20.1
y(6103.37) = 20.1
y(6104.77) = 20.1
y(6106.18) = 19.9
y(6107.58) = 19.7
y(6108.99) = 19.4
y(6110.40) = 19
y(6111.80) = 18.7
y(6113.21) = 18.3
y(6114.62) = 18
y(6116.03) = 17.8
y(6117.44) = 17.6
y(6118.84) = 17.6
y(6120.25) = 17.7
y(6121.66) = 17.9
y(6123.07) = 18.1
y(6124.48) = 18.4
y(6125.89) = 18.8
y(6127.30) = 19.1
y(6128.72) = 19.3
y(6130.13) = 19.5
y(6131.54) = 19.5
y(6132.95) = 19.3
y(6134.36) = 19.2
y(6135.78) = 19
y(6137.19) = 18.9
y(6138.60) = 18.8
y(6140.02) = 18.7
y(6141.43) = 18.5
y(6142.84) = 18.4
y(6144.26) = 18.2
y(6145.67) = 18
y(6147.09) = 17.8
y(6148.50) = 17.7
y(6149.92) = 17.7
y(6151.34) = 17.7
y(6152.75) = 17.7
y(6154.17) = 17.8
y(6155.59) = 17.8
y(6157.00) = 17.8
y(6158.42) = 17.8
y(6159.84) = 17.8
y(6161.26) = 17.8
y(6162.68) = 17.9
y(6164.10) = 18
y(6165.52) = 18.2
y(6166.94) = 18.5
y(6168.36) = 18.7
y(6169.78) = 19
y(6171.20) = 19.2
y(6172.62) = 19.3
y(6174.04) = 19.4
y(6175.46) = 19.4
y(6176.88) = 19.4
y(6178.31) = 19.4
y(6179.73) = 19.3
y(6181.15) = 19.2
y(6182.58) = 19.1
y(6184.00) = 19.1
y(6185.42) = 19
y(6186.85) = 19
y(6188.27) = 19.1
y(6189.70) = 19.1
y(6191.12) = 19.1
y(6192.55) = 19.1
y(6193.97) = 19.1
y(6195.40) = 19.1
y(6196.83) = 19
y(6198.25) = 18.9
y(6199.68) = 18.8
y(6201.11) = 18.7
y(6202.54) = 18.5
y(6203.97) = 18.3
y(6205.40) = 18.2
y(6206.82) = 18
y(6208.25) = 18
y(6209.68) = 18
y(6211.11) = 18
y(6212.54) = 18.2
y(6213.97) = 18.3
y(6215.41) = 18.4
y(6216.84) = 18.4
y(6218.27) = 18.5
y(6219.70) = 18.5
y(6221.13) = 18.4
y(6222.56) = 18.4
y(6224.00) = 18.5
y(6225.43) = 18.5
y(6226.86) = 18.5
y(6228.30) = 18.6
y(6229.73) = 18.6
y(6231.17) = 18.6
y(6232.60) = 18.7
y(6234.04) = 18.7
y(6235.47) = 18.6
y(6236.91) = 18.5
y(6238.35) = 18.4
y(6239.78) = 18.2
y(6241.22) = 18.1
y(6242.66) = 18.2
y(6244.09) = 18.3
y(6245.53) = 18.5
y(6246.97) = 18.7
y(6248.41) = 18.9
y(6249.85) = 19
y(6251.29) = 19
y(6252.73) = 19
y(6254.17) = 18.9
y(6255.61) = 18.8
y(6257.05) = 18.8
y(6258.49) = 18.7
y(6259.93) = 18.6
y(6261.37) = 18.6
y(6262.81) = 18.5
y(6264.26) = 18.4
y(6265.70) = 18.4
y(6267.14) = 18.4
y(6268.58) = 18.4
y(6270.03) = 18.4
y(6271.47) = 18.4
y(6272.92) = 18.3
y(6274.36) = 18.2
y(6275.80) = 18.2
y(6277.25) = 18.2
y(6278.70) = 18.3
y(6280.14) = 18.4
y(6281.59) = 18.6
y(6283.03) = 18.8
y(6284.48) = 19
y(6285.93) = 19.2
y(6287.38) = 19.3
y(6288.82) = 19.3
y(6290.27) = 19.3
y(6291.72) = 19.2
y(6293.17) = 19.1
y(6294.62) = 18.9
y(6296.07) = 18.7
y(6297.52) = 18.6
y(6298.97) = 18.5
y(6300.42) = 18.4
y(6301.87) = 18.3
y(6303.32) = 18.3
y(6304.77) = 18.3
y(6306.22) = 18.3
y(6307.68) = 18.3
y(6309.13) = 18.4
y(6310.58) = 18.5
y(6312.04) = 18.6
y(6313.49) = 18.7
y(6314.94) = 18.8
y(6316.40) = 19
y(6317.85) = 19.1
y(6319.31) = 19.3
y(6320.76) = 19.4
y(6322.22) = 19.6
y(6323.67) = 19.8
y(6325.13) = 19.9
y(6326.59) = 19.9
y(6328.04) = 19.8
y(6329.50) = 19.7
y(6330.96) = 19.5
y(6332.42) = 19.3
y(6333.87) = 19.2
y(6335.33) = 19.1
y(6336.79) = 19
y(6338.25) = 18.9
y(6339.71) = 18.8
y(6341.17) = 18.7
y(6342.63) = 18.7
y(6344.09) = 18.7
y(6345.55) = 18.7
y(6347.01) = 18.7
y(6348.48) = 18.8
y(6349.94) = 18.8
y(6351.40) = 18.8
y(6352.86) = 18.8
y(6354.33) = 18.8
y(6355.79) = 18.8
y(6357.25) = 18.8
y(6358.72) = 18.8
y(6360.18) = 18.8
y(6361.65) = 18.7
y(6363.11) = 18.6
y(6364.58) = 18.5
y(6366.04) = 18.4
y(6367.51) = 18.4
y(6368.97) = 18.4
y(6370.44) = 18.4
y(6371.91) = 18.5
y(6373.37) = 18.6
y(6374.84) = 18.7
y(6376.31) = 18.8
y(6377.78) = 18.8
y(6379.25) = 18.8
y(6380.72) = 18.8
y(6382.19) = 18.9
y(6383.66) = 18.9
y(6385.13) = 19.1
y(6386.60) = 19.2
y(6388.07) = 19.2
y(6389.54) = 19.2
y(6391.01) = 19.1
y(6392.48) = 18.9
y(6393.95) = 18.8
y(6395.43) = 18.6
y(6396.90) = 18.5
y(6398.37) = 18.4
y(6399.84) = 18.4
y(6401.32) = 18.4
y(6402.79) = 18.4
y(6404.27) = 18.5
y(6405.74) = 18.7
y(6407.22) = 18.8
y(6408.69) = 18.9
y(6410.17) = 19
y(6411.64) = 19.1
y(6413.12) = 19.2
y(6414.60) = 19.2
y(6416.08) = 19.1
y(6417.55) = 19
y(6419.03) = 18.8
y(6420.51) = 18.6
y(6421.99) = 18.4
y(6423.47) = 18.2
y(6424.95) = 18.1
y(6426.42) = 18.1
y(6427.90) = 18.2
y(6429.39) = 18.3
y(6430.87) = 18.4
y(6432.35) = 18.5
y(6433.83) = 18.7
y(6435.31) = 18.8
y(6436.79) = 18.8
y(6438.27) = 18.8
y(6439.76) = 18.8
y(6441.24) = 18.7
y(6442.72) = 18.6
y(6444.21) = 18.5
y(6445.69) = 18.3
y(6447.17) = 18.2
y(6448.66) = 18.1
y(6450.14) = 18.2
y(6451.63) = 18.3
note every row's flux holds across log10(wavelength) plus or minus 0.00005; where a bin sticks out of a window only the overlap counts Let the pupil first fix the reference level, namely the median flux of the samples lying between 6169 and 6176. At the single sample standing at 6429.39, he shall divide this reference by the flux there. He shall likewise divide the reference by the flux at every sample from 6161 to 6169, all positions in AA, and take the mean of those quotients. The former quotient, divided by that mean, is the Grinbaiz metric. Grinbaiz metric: 0.99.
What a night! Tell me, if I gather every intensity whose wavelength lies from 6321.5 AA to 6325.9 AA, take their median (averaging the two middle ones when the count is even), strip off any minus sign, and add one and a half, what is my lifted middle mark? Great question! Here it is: 21.3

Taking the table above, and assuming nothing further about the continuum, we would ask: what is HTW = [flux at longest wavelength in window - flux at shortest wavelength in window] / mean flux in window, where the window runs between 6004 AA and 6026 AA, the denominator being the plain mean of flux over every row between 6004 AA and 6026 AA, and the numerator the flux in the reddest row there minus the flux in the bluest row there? 0.17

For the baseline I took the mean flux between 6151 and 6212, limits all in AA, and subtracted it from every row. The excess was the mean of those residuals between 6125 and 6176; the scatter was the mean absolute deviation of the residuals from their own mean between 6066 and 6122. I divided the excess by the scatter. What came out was -0.1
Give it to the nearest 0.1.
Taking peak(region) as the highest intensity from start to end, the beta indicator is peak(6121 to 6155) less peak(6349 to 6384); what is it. 0.6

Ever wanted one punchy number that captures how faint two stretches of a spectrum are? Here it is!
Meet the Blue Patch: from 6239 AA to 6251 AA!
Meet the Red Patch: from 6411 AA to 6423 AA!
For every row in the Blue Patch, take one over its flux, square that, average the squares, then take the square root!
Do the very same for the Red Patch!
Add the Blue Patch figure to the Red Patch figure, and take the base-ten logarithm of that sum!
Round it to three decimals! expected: -0.971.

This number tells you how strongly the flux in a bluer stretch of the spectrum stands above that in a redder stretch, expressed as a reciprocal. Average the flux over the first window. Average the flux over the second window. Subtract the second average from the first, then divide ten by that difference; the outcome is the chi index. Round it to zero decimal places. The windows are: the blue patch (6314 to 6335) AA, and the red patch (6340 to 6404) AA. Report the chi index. 14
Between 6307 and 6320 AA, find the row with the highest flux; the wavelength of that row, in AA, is 6319.31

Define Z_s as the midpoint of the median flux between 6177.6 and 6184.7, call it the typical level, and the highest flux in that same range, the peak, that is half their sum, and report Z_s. 19.3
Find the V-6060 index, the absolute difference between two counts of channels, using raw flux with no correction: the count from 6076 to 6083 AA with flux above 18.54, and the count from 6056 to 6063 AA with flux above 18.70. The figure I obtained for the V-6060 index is 1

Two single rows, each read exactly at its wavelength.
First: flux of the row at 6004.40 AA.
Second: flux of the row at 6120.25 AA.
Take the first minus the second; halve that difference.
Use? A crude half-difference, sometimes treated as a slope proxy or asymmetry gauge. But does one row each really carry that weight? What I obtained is -0.95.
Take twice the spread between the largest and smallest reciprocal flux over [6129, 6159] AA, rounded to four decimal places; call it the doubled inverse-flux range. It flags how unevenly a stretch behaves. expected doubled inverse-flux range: 0.0104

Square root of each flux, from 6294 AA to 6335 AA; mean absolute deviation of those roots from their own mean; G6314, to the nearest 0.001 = 0.057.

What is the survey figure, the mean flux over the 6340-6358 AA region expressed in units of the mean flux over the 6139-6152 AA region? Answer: 1.04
